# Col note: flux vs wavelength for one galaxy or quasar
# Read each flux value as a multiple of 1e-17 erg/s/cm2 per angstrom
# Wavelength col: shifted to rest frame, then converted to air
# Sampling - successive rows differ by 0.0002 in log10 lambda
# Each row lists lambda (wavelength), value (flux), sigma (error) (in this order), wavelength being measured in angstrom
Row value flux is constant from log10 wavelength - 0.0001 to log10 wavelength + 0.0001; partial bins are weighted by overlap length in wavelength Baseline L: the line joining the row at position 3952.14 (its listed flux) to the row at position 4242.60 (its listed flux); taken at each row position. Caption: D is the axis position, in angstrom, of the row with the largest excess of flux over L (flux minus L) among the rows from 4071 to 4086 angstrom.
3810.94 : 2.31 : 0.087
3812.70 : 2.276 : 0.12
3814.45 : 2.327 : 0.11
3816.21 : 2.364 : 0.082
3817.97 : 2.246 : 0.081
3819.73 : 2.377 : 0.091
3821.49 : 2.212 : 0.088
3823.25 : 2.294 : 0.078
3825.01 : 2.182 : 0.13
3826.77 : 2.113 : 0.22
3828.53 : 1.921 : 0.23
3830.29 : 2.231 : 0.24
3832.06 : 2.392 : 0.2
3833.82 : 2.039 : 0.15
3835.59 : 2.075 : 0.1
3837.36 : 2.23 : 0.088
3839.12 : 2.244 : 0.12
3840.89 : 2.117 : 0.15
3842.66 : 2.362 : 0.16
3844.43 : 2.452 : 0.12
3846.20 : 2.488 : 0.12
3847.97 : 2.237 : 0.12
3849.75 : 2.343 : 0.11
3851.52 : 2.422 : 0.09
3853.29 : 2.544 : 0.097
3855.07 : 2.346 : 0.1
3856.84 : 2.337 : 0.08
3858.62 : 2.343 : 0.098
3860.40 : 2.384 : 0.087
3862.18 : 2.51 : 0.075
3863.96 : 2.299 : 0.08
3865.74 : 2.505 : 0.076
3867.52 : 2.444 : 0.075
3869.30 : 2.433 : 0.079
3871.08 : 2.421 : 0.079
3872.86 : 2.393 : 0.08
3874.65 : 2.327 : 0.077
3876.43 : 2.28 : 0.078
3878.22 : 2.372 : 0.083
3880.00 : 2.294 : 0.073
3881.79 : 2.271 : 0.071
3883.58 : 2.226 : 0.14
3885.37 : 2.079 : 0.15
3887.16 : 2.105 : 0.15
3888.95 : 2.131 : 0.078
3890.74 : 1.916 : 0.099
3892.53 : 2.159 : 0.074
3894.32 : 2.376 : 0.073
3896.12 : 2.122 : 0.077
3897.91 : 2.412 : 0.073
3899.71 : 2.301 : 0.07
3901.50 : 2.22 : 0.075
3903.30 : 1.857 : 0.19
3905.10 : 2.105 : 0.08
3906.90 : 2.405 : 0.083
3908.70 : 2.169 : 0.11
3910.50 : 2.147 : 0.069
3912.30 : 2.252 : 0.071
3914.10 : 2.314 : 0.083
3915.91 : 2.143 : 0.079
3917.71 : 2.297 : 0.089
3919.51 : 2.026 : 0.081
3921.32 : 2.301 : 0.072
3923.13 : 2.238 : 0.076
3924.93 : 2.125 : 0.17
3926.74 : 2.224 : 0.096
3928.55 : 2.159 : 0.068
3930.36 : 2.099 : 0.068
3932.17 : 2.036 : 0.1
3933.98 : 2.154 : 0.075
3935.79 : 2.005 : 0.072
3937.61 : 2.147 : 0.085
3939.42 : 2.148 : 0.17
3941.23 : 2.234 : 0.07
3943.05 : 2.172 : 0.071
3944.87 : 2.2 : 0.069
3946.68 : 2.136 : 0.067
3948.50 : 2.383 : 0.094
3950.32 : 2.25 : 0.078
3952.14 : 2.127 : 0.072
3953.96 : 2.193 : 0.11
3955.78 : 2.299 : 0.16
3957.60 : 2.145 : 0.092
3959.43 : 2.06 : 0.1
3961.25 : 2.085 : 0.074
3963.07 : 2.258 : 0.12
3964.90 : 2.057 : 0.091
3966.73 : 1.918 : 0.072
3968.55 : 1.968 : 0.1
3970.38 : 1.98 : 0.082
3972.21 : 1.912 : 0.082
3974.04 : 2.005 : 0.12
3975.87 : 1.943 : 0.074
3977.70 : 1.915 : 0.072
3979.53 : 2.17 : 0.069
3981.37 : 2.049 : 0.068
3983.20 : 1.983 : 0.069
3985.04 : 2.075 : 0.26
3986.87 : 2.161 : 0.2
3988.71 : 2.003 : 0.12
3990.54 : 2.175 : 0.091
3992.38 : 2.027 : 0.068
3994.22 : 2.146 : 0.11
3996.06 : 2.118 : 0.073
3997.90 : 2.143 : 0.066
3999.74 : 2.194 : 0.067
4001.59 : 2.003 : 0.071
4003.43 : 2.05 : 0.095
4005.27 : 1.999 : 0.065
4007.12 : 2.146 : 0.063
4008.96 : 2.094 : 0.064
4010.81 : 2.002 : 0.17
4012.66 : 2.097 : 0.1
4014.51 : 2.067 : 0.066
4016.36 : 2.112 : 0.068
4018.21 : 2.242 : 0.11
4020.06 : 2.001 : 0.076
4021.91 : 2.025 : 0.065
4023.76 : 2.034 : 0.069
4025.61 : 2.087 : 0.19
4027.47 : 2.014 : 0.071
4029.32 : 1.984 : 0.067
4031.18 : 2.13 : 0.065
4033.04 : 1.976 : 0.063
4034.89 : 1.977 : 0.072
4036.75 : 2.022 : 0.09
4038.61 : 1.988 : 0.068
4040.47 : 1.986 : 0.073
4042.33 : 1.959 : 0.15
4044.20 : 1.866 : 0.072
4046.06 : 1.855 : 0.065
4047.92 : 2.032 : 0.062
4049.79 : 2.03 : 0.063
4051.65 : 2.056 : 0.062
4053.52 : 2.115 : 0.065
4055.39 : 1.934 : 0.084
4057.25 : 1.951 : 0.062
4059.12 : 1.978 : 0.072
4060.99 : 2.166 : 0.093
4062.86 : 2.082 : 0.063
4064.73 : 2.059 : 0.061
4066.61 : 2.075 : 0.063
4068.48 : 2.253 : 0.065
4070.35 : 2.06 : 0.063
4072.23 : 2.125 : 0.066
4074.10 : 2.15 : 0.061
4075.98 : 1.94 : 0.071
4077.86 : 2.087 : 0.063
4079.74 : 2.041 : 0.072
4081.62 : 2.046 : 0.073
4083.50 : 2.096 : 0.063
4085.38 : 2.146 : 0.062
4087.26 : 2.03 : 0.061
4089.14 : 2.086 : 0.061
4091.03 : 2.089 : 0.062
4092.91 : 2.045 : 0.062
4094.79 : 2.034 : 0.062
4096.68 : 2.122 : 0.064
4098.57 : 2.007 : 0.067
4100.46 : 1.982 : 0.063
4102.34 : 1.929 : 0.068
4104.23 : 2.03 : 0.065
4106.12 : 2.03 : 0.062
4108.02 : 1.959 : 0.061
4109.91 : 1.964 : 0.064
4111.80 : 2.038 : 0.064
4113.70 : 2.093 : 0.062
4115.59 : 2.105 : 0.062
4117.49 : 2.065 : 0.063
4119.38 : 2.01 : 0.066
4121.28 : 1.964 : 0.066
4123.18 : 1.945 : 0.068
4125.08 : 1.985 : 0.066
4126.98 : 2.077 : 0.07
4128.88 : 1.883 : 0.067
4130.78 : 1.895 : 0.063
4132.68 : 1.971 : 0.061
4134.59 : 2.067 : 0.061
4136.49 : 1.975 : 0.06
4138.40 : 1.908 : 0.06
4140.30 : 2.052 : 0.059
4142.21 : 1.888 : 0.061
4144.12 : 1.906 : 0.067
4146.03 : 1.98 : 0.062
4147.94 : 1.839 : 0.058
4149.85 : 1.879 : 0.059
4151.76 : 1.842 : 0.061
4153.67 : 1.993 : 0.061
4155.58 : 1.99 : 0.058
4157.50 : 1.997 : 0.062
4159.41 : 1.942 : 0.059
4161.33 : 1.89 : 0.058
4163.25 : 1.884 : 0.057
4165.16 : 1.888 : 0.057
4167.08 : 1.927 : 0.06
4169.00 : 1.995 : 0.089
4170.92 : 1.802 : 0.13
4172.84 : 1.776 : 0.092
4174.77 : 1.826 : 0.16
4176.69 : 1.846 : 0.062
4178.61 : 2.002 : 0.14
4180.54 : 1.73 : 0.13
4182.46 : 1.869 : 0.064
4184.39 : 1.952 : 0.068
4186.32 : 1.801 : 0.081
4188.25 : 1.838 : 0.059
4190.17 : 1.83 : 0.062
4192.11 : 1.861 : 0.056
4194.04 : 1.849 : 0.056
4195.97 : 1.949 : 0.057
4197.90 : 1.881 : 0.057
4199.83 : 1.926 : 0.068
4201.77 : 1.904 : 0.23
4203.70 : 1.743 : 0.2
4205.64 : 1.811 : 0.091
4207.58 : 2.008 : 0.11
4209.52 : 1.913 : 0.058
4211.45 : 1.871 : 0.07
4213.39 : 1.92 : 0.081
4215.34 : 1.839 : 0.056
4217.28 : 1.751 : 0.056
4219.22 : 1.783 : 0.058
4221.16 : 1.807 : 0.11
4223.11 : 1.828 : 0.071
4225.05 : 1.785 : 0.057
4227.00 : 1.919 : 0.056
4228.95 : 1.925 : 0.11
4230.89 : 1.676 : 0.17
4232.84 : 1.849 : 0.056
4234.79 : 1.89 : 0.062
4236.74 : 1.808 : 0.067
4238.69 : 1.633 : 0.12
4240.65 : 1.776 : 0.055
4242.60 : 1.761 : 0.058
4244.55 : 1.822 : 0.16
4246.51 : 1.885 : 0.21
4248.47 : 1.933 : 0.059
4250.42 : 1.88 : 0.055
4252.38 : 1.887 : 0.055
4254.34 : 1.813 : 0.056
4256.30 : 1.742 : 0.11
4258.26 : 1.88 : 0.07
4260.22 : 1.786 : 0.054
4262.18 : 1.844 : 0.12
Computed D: 4085.38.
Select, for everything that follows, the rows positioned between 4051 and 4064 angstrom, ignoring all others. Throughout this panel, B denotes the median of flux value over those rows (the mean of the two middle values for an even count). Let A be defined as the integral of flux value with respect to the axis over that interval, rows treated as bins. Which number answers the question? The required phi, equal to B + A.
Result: 29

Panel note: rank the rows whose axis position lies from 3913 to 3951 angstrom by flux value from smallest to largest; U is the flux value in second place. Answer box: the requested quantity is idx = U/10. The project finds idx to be 0.203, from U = 2.026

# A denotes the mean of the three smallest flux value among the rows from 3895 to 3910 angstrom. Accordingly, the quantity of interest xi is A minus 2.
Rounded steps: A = 2.03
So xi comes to 0.03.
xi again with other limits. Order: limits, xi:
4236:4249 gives -0.28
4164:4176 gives -0.20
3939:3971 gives -0.04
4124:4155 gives -0.15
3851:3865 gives 0.33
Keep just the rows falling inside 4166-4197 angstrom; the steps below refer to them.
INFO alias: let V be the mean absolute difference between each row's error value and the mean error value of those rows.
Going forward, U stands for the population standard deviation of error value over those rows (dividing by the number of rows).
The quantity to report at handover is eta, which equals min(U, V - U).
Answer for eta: -0.0053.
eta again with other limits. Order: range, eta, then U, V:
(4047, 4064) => -0.0018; 0.011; 0.009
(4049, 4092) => -0.0021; 0.008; 0.006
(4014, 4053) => -0.0108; 0.032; 0.021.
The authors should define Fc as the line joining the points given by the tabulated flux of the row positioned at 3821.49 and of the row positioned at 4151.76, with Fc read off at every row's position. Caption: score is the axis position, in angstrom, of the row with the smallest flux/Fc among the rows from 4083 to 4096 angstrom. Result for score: 4087.26 angstrom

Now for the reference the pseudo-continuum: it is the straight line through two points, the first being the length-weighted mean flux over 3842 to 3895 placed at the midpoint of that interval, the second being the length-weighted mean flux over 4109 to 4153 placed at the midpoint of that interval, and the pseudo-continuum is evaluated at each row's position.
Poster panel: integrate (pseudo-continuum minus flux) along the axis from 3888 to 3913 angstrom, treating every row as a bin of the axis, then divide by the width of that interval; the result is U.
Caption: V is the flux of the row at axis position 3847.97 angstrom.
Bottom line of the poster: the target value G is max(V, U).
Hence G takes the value 2.24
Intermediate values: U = 0.10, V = 2.237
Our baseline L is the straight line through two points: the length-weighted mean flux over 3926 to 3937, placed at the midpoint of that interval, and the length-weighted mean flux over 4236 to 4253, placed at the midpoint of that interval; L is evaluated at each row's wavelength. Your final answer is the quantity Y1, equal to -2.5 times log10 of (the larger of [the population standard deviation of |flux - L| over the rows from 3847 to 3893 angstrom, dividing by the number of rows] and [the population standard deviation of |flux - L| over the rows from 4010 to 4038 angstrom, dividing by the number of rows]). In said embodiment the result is 2.55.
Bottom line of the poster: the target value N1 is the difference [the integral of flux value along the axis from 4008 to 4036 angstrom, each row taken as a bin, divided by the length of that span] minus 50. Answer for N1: -47.9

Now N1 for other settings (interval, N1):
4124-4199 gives -48.1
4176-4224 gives -48.1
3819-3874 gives -47.7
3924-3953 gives -47.8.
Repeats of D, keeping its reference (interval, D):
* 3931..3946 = 3941.23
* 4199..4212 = 4207.58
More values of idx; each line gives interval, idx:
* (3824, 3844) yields 0.204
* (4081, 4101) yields 0.201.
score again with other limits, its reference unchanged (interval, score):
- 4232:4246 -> 4238.69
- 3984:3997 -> 3988.71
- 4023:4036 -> 4033.04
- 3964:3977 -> 3972.21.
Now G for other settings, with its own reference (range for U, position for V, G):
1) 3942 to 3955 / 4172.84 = 1.78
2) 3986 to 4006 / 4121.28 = 1.96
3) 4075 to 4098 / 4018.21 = 2.24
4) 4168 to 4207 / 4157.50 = 2.00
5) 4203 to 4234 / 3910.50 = 2.15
